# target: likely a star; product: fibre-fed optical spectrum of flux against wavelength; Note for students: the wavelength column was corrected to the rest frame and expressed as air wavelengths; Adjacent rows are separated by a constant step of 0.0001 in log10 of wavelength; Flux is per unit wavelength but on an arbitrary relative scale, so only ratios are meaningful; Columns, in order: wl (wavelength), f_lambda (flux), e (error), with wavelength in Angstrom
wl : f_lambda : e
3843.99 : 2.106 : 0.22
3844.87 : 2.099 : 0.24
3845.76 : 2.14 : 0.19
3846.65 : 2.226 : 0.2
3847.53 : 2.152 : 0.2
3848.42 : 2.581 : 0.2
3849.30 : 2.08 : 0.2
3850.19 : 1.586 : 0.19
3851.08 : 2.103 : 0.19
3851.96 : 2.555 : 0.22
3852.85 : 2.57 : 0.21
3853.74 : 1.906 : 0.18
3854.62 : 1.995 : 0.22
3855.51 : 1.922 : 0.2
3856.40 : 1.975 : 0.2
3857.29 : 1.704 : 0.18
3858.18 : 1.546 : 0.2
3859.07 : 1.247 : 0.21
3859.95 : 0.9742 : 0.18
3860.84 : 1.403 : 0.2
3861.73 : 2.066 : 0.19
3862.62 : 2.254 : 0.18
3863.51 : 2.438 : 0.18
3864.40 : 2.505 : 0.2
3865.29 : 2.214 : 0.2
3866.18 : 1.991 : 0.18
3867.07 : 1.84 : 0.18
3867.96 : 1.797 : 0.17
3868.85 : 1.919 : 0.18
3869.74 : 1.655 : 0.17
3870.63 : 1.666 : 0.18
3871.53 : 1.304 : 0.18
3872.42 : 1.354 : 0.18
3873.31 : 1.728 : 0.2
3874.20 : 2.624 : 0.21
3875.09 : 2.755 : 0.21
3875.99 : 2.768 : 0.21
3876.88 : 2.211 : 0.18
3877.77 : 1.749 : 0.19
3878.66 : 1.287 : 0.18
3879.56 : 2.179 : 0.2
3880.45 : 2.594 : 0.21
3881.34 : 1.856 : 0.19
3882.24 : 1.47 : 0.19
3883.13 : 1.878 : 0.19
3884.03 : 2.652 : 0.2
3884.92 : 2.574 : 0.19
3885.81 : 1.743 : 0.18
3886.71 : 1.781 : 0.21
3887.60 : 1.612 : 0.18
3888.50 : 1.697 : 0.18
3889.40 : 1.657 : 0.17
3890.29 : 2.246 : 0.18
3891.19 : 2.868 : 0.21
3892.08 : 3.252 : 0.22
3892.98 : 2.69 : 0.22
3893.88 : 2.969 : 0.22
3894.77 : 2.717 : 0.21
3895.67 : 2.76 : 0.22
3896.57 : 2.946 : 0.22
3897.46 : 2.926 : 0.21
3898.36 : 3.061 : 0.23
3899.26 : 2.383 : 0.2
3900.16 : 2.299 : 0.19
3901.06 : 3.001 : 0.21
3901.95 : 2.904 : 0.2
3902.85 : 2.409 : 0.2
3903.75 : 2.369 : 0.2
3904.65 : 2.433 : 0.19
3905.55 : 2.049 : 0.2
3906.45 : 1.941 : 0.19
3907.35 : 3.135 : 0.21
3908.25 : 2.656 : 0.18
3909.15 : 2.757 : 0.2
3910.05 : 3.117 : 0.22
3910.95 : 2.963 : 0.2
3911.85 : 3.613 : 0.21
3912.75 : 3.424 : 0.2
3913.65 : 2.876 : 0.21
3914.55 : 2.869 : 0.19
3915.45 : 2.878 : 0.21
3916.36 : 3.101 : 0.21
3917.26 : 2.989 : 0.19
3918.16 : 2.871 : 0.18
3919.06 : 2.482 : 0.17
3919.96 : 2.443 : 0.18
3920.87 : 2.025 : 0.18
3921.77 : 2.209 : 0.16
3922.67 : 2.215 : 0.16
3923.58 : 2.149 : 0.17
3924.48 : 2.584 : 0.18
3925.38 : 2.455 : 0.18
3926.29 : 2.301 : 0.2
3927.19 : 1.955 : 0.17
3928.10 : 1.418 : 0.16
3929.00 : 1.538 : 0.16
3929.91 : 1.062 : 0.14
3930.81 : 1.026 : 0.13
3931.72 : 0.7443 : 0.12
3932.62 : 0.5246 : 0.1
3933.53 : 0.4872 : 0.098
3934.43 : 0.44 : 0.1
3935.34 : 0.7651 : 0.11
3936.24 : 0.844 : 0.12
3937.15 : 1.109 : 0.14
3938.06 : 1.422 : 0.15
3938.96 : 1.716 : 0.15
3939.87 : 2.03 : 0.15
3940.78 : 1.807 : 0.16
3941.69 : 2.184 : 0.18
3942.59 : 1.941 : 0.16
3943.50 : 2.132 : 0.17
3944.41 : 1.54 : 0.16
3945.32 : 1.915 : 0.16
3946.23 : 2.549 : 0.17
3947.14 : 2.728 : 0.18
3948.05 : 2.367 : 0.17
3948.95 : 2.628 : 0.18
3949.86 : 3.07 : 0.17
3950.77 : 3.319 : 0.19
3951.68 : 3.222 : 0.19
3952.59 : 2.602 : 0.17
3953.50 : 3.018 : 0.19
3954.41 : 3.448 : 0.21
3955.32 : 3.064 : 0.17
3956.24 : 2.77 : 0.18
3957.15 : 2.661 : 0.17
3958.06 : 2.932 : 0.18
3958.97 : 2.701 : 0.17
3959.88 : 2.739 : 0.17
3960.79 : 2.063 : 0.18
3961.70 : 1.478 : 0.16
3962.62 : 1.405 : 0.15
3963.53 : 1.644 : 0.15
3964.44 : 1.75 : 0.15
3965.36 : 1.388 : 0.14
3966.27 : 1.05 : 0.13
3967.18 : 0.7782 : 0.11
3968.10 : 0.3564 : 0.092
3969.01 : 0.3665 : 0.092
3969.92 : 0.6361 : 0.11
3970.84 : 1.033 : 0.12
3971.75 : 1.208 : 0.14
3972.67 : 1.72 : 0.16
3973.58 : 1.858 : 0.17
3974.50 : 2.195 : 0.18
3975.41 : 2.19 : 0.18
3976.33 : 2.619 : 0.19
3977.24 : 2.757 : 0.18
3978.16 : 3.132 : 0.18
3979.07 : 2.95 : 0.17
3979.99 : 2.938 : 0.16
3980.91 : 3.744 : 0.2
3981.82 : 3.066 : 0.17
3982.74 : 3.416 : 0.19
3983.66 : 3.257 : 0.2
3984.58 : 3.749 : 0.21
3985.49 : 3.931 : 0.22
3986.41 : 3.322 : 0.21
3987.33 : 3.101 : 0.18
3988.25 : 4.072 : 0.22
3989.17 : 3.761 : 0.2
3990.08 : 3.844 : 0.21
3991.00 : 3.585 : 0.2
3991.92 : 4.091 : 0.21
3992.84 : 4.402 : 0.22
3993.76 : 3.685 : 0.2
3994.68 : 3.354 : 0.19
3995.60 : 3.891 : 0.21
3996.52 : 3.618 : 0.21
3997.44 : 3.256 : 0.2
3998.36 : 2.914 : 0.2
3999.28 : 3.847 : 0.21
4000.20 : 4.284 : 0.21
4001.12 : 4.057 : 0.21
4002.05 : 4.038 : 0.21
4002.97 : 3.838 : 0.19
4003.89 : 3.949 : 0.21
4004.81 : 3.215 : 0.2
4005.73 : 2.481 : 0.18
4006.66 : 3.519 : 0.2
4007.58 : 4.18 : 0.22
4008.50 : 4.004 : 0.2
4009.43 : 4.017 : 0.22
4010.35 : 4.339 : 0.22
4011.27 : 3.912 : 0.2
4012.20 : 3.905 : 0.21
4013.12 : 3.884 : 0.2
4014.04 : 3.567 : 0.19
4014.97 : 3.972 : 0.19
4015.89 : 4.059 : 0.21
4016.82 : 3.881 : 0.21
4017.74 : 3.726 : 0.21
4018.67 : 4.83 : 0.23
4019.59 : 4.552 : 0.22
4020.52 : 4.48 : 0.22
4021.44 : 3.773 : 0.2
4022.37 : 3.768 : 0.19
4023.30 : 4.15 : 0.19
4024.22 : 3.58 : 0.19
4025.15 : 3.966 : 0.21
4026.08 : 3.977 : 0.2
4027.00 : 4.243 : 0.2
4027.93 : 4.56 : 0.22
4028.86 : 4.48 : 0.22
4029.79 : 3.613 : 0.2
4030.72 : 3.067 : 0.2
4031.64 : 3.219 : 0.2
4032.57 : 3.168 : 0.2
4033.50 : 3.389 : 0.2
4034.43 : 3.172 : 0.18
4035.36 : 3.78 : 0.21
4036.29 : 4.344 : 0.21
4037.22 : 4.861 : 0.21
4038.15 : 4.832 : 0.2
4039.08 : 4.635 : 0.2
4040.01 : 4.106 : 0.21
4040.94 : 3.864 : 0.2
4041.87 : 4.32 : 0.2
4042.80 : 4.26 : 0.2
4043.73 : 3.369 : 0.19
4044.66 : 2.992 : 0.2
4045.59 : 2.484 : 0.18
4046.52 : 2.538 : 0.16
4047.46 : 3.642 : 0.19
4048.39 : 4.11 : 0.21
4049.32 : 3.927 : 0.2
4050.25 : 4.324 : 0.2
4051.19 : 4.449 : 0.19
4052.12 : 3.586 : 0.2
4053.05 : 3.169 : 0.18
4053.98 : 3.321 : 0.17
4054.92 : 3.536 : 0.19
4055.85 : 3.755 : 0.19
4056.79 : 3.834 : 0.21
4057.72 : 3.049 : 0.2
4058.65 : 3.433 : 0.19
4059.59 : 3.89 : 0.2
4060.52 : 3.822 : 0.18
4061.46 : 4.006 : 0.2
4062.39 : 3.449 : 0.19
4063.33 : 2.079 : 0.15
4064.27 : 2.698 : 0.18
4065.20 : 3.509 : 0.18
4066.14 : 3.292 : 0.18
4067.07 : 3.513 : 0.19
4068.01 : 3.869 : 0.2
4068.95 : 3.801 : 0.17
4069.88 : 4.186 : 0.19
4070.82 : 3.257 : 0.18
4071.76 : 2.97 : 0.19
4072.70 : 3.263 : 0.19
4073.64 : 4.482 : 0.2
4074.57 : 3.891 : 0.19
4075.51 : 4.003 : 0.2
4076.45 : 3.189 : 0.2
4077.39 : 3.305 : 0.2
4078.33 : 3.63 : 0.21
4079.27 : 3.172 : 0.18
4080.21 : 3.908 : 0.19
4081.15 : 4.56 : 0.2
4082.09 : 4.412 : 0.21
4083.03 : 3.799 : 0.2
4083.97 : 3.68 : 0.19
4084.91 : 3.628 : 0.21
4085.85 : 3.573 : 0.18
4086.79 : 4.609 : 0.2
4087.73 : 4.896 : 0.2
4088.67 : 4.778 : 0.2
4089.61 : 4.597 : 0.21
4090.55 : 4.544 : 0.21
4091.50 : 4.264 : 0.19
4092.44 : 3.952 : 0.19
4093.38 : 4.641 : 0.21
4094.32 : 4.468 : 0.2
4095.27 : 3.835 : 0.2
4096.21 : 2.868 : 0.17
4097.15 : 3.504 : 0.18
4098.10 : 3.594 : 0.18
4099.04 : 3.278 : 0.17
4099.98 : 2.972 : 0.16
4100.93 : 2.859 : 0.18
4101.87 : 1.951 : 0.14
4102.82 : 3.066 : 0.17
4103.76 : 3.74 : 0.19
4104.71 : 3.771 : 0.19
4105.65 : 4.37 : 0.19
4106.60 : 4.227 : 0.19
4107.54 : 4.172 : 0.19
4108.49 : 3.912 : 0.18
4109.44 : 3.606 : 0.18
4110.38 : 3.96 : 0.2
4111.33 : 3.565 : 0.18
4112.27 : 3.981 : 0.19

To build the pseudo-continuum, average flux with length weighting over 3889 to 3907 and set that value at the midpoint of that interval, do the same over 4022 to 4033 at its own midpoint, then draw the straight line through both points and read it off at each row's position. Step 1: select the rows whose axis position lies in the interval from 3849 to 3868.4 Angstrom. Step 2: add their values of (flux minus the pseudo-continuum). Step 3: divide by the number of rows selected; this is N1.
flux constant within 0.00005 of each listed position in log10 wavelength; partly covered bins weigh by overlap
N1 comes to -0.3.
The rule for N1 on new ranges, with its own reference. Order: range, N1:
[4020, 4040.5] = 0.1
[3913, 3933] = -0.7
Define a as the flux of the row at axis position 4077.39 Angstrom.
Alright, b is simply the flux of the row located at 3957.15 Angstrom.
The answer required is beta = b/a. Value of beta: 0.81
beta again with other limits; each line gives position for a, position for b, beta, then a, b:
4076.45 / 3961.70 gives 0.46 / 3.189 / 1.478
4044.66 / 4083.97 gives 1.23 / 2.992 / 3.68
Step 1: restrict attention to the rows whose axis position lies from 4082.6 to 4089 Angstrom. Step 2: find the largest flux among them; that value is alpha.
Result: 4.896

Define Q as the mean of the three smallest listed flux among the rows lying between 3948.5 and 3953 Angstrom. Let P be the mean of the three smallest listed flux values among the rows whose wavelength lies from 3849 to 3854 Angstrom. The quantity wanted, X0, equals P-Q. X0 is -0.9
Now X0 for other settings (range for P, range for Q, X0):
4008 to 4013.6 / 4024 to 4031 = 0.5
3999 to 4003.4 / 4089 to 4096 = -0.1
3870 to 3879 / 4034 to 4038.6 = -2.5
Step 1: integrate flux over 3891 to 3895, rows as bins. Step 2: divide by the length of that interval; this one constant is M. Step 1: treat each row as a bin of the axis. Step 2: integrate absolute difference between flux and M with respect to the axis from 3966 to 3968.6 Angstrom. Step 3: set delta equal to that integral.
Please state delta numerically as 5.8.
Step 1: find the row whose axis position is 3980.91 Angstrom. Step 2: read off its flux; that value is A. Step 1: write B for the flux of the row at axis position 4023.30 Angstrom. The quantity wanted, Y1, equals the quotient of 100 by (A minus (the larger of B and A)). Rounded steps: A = 3.744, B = 4.15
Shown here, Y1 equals -246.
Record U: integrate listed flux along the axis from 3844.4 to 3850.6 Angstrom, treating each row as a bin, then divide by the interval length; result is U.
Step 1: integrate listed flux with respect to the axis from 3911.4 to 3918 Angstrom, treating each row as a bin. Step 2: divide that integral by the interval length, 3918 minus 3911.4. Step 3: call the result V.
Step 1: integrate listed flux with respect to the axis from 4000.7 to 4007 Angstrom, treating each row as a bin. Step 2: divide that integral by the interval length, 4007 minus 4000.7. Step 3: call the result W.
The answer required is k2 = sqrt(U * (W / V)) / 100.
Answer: 0.016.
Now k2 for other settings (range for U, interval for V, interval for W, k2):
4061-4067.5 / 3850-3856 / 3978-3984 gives 0.022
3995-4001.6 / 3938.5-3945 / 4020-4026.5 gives 0.028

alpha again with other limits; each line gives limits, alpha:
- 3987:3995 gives 4.402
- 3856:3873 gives 2.505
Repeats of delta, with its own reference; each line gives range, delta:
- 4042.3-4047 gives 2.6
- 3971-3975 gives 4.9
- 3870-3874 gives 5.3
